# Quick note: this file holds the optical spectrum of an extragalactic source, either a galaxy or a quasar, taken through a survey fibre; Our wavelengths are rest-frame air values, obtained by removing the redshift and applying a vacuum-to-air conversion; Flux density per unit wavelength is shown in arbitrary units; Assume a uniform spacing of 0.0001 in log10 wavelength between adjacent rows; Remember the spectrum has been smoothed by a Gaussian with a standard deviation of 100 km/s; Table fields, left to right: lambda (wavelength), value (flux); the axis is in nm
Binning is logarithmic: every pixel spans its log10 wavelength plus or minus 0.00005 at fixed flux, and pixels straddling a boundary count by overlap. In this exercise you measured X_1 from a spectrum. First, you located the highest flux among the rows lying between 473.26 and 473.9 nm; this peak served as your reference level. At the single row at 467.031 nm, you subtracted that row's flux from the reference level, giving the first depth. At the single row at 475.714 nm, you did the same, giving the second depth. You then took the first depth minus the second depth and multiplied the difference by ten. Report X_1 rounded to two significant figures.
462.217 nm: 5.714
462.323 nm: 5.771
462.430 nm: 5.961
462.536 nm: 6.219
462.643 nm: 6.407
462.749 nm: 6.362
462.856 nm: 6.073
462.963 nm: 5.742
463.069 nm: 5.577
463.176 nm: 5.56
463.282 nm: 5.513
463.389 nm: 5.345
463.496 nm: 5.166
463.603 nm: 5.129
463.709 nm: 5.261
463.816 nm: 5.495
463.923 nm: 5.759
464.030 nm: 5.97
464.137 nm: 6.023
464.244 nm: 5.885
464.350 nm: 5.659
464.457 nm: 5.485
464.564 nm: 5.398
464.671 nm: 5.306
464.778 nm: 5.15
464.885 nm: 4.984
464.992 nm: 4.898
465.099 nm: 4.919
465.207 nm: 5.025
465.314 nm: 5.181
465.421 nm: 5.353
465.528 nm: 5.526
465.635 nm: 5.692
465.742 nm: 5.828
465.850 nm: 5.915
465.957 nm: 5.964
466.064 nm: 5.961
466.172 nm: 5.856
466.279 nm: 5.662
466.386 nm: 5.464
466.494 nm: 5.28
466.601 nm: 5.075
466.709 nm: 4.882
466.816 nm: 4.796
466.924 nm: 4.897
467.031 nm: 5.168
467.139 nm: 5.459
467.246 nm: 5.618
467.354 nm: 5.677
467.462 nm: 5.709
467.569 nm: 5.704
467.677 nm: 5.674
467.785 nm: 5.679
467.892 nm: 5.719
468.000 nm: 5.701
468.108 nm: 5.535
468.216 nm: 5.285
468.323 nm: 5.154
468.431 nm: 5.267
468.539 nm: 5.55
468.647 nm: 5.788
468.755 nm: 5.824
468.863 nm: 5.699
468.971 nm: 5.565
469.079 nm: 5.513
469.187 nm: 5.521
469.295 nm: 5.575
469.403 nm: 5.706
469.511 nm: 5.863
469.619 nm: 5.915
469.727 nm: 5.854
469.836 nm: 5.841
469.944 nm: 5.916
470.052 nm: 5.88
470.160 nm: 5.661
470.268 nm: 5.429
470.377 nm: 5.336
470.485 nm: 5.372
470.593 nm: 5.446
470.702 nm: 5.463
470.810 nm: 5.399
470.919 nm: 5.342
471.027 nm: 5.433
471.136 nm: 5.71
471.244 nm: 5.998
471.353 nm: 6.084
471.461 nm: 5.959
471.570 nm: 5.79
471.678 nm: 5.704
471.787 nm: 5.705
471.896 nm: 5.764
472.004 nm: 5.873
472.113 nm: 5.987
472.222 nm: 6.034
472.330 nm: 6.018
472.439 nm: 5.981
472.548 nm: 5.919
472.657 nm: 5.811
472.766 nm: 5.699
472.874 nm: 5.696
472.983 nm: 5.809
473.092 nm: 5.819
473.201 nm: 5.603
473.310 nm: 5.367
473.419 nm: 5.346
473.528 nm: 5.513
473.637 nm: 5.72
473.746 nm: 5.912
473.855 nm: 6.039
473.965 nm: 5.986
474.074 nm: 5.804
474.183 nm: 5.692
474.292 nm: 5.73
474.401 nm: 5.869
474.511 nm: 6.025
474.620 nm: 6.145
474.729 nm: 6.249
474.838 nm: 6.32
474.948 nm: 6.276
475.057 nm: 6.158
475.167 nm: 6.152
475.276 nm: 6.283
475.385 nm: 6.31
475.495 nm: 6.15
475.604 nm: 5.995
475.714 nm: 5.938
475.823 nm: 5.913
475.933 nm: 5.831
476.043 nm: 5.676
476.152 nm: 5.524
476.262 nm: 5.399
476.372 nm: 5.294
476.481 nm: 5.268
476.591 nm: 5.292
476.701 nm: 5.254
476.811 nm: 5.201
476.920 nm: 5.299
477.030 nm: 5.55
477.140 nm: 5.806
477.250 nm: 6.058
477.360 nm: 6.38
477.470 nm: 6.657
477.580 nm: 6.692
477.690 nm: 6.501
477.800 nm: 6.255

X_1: 7.7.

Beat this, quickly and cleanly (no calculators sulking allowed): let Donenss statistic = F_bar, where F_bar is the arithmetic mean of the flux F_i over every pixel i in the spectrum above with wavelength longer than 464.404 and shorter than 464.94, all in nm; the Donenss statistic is 5.3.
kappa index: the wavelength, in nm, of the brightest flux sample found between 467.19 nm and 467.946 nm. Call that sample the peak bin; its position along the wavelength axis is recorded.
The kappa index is 467.892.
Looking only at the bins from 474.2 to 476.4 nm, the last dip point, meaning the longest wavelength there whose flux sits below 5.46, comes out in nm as 476.372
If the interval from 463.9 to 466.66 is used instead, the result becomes 466.601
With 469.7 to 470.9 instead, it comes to 470.810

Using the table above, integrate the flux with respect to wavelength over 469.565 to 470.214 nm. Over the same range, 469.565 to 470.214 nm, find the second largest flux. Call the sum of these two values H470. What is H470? 9.71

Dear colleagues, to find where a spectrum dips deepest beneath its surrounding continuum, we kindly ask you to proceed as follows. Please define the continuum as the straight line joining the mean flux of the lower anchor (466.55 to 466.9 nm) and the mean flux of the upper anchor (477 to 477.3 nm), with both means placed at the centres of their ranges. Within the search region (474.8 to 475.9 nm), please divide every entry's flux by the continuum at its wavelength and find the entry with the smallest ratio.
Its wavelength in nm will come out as 475.823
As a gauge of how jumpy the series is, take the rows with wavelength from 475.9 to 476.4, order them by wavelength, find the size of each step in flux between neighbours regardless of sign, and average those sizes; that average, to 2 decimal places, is 0.13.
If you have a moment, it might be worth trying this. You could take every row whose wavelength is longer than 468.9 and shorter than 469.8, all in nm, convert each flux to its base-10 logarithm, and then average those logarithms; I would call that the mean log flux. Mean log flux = 0.755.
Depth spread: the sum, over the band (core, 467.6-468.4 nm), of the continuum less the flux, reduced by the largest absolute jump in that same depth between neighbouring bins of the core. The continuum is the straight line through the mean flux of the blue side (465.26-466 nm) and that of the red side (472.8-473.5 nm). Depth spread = 0.4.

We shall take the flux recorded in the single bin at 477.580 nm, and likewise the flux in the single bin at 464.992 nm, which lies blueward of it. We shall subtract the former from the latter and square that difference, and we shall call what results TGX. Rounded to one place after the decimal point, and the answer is 3.2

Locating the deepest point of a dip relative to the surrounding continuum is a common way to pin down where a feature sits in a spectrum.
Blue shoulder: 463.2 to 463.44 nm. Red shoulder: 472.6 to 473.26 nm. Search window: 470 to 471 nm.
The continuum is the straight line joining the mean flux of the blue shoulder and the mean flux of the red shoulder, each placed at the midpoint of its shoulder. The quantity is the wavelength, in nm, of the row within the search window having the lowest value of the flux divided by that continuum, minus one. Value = 470.919 nm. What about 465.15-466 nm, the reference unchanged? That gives 465.207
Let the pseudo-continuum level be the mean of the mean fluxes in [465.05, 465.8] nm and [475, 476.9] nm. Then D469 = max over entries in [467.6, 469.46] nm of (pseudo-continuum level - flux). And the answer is 0.40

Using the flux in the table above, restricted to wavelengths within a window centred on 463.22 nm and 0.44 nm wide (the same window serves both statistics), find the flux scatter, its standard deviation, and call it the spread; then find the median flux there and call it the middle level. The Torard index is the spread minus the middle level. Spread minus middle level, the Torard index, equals -5.4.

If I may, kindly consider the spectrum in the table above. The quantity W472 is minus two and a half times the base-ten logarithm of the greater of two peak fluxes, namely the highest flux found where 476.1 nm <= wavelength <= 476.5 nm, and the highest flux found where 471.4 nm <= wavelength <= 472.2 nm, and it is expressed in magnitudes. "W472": -1.94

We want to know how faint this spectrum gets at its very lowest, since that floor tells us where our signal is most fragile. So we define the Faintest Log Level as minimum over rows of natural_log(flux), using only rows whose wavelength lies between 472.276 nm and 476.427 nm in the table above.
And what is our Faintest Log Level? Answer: 1.67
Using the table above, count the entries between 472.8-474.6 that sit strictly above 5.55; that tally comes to 13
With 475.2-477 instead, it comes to 8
